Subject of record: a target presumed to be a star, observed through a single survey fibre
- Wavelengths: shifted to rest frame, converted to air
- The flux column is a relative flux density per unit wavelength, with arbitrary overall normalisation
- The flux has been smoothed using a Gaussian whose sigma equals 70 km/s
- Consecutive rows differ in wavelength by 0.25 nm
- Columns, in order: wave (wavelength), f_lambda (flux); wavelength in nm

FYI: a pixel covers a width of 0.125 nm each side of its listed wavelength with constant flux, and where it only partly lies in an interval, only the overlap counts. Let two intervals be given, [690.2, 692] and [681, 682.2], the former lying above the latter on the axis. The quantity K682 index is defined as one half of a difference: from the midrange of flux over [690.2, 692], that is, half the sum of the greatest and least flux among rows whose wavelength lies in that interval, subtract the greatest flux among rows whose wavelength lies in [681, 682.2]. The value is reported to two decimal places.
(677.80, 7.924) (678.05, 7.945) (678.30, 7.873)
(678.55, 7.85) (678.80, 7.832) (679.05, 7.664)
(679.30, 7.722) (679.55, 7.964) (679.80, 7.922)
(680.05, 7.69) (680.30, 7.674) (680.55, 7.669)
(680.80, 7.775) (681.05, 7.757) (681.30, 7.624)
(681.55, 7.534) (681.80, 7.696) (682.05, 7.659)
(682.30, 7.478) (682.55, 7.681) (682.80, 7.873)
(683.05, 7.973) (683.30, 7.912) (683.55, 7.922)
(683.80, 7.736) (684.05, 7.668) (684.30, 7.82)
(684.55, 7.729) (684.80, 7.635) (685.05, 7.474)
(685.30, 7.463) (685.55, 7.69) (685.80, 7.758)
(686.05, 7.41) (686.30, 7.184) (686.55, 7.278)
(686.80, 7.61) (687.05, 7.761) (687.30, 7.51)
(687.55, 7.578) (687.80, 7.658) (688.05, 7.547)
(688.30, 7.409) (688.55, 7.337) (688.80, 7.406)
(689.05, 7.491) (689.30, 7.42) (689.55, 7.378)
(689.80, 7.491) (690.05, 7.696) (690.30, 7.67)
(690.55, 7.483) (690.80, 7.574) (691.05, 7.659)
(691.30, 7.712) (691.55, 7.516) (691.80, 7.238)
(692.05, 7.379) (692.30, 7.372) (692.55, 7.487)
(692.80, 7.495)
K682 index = -0.14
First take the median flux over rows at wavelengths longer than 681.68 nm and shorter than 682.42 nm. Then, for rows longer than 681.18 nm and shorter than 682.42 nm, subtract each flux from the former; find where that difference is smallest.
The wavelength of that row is 681.80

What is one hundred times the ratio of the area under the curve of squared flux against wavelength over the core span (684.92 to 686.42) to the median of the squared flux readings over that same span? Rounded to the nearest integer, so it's 151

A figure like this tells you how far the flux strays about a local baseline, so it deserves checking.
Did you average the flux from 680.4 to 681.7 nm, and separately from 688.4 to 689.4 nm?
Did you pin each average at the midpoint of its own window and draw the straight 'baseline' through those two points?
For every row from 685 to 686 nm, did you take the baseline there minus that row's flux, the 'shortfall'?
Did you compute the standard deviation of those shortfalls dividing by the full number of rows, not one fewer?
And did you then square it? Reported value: 0.019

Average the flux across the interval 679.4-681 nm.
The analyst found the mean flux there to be 7.78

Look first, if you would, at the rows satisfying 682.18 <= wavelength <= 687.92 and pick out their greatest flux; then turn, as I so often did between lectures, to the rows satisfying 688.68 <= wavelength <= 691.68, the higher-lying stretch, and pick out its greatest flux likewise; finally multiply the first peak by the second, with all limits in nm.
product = 61.5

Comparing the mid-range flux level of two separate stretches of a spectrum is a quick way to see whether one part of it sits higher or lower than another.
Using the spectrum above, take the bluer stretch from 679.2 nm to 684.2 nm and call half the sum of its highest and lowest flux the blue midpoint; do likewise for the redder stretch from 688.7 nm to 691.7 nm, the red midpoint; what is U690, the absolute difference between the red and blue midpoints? 0.18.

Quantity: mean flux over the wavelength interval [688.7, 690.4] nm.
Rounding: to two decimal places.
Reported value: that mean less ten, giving -2.49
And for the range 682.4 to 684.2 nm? -2.18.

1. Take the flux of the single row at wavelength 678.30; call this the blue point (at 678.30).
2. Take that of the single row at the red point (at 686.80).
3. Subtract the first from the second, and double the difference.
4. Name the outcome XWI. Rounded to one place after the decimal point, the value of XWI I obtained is -0.5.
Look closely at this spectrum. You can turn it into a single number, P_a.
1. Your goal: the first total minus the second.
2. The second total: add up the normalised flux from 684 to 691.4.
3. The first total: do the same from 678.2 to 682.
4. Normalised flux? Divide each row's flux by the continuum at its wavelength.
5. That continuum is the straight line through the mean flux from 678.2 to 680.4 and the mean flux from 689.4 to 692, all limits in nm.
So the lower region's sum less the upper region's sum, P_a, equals -15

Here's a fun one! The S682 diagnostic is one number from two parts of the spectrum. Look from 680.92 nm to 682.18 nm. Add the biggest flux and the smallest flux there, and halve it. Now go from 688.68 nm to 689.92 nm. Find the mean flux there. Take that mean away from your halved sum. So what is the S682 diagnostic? 0.21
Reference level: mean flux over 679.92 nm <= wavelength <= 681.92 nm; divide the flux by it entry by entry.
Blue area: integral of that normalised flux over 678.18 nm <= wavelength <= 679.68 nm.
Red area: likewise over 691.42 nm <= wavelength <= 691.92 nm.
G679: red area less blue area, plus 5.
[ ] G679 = 3.95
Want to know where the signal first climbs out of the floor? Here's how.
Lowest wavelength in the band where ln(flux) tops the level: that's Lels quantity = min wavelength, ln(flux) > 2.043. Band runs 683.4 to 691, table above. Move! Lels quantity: 683.55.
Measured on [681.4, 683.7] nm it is 682.80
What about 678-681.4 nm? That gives 678.05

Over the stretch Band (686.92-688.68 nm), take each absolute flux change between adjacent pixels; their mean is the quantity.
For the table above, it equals 0.120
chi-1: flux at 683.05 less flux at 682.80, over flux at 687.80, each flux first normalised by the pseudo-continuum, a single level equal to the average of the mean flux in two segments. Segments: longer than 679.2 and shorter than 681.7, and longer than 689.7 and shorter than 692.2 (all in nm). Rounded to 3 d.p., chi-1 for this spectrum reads 0.013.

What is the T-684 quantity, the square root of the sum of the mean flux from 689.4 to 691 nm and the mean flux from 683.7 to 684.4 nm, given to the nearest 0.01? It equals 3.91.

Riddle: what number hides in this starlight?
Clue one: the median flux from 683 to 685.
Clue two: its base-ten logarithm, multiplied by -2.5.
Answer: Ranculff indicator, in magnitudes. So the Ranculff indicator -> -2.23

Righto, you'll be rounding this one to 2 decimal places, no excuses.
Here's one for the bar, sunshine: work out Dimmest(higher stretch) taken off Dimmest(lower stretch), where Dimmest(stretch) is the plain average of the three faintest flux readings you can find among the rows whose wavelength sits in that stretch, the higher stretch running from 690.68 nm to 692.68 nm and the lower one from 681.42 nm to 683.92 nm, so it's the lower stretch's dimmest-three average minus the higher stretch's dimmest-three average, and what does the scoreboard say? 0.23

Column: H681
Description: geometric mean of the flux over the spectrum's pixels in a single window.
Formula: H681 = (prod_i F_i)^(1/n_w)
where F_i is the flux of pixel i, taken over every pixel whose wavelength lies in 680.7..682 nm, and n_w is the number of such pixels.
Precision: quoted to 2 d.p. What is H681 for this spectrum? 7.68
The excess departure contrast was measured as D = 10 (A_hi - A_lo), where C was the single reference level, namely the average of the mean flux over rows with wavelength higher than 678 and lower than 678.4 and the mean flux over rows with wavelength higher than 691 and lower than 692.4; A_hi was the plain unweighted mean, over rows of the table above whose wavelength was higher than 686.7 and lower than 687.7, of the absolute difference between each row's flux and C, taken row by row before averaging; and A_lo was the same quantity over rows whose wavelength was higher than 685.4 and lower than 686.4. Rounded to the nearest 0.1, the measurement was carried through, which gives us -1.0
